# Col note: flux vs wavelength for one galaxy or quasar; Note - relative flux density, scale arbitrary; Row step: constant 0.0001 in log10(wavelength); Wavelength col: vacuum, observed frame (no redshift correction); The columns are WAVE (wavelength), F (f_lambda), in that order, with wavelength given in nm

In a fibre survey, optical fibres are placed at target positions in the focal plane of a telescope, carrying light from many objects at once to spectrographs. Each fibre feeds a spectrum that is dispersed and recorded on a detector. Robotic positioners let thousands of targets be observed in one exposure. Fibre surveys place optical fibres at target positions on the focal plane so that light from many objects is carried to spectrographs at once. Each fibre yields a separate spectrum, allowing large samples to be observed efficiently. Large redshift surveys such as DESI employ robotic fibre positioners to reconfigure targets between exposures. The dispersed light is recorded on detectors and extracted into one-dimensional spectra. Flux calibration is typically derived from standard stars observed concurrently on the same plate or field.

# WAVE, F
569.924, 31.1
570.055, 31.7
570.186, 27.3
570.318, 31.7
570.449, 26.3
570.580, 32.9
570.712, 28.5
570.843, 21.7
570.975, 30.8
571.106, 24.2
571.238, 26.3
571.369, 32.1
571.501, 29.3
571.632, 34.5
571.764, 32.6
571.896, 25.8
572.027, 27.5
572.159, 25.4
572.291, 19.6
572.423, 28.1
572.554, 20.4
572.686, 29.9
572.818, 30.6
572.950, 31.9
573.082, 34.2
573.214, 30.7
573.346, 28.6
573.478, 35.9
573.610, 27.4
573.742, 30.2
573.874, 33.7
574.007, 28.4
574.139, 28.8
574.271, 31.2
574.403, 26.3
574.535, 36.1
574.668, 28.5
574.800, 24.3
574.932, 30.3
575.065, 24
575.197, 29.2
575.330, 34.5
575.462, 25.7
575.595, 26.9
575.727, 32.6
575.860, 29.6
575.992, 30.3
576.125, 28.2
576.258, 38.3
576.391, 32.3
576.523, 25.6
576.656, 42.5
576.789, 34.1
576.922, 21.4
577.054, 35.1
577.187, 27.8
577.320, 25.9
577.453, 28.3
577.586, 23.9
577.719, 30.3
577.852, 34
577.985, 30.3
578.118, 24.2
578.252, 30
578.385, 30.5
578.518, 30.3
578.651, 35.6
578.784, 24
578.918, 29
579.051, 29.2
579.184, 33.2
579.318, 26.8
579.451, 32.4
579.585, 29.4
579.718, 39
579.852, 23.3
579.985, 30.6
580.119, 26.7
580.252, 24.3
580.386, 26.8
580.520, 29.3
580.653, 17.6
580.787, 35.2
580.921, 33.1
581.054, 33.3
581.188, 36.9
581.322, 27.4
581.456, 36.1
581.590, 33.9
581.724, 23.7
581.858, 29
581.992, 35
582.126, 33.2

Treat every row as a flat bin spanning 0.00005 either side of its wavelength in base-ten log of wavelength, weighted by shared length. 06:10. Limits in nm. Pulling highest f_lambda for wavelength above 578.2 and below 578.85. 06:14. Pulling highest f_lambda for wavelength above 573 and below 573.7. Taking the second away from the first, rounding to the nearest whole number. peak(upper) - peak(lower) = 0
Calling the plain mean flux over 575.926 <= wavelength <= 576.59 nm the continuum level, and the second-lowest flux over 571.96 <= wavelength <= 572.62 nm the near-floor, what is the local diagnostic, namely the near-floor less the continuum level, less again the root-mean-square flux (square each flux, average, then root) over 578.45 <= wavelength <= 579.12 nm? -40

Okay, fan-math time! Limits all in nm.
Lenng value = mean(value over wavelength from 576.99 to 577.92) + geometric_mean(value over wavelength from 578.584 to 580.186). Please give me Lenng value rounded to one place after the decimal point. 58.9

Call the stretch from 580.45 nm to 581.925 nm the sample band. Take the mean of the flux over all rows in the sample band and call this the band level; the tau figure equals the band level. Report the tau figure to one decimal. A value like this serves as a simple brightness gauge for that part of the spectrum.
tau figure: 30.5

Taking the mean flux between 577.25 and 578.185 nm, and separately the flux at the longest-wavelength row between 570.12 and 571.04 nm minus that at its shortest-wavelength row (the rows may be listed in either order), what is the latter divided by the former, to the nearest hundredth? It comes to 0.12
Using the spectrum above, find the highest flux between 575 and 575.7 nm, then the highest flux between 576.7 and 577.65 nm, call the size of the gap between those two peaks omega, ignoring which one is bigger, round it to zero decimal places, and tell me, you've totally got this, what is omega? 1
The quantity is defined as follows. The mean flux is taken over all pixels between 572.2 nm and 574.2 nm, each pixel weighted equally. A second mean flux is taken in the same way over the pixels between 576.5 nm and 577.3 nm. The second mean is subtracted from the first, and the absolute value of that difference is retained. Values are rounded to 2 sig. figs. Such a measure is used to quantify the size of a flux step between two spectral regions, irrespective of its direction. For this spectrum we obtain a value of 1.9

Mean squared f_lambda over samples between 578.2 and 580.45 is 885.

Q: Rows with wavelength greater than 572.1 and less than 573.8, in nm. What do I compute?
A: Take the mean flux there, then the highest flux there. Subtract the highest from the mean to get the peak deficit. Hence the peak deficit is -7.2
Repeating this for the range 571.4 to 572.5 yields -6.6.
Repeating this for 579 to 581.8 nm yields -9.1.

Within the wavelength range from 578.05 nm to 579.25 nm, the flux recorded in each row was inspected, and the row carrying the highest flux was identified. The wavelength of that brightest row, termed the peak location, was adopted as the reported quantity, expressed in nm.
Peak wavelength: 578.651 nm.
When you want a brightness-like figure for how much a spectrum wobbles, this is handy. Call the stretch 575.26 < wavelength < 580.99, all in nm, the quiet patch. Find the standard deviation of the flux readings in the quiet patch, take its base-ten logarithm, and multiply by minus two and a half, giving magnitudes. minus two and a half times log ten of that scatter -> -1.7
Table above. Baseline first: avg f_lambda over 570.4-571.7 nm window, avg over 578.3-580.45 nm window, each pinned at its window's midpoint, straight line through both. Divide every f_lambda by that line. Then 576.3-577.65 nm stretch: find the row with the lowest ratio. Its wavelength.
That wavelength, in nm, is 576.922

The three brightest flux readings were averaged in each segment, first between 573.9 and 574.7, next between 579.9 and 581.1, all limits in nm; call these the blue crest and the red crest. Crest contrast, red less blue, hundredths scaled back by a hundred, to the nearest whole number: 2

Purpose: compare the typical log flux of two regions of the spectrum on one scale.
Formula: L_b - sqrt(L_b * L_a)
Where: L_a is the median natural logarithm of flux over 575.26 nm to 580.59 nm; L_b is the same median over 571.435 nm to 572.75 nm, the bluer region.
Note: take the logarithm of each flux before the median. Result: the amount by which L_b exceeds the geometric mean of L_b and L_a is -0.03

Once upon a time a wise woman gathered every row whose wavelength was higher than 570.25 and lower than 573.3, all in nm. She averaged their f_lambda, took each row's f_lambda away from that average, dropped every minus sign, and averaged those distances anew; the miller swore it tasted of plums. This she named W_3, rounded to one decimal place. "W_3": 3.4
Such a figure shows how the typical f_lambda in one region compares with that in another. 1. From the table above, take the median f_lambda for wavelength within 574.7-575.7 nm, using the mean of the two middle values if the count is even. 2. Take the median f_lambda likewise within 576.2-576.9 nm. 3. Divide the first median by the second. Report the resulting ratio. 0.79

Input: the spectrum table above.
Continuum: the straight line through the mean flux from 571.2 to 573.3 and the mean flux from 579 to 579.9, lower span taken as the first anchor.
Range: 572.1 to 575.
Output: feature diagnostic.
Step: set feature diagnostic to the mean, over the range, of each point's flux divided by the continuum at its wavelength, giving 1.00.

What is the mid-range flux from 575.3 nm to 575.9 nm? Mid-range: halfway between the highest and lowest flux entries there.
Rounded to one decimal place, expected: 30.1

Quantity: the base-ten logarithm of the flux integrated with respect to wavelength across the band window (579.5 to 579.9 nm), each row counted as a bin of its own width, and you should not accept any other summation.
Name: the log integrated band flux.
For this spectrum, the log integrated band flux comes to 1.09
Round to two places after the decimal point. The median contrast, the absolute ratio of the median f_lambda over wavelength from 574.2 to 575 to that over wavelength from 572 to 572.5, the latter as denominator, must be 1.11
